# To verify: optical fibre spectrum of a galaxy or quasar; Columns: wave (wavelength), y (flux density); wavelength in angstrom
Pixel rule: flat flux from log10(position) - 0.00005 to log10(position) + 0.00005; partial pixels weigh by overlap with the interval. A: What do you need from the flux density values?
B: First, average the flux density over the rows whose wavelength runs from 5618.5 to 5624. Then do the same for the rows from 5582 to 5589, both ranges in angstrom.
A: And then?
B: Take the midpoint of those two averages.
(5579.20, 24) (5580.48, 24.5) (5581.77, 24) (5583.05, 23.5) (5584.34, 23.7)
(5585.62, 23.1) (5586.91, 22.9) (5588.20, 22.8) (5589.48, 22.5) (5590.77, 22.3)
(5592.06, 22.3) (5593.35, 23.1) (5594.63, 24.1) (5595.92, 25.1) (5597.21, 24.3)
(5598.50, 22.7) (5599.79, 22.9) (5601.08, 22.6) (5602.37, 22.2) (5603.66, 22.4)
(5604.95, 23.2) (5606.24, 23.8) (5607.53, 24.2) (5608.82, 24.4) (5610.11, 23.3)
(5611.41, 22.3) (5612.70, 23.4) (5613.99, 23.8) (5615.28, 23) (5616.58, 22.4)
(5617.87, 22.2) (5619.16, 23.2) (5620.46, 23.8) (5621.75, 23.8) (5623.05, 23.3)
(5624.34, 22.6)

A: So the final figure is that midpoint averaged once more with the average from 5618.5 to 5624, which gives 23.4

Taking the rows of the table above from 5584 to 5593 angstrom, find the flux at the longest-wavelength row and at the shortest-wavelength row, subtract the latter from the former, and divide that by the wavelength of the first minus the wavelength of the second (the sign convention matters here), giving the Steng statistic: -0.18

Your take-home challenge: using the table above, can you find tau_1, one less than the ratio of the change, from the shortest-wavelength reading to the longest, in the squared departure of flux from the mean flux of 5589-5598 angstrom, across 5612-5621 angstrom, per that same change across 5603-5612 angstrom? -0.2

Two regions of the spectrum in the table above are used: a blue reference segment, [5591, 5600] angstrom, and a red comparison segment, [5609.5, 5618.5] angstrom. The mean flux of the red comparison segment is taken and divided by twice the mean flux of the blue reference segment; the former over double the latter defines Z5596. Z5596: 0.488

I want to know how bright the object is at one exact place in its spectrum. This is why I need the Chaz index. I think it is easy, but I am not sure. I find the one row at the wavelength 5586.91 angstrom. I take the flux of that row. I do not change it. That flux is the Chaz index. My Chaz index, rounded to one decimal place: 22.9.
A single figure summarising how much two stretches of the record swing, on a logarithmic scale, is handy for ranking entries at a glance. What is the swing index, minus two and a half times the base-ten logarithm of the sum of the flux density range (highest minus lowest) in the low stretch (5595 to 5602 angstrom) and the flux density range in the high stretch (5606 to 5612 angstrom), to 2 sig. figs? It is -1.7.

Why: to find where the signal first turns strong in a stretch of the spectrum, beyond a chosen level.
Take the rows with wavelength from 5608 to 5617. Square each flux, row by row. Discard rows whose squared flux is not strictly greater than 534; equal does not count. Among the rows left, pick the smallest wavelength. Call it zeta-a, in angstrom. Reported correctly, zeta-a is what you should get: 5608.82 angstrom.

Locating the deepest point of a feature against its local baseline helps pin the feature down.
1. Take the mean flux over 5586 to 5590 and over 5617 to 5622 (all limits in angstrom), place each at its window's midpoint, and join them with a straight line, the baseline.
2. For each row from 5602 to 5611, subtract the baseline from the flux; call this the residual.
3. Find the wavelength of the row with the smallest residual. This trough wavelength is 5602.37 angstrom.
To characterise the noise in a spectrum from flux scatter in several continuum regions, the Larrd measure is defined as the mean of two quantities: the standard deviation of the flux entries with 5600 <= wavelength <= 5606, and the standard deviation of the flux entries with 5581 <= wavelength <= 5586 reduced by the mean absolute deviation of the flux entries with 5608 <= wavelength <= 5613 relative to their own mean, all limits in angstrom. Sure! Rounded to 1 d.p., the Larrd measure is 0.1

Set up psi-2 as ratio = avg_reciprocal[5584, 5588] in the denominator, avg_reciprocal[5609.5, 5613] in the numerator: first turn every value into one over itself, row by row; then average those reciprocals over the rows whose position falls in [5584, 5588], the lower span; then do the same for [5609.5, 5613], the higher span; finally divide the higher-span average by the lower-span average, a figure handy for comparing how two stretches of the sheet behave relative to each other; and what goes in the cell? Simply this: 1.01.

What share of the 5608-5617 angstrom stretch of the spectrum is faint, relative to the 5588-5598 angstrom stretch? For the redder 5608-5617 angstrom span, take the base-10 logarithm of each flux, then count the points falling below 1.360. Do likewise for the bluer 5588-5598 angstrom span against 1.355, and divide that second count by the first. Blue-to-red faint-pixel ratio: 1.5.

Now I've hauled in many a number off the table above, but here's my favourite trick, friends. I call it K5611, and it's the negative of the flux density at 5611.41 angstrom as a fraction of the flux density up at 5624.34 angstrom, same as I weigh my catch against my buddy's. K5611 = -0.99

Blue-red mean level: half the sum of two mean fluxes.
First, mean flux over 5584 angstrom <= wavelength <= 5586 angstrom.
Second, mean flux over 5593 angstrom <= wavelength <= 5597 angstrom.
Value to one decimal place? 23.8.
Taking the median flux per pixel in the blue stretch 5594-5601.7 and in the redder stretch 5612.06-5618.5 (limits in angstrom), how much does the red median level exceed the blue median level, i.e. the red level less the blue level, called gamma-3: -0.5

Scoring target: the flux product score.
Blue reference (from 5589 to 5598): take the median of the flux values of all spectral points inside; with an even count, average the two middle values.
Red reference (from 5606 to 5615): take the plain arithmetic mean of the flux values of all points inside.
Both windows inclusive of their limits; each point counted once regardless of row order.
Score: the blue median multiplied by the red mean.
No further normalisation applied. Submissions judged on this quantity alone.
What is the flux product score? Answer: 545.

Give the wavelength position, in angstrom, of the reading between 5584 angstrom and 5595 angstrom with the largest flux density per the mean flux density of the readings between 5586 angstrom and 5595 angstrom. 5594.63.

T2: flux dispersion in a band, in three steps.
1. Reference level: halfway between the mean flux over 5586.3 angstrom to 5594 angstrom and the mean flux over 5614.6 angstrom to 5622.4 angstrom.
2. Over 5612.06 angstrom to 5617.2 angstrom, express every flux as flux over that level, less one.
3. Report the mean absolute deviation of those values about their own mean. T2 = 0.0197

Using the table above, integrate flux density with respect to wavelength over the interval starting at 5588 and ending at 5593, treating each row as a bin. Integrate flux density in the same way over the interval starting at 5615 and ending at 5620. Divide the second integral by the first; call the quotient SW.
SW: 1.01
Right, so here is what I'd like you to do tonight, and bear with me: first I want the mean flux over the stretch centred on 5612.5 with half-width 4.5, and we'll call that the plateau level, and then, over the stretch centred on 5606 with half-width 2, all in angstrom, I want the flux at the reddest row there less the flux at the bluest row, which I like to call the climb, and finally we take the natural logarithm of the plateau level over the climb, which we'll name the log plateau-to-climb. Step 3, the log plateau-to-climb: 3.1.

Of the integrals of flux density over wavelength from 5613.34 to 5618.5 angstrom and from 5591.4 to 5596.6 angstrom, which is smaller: 118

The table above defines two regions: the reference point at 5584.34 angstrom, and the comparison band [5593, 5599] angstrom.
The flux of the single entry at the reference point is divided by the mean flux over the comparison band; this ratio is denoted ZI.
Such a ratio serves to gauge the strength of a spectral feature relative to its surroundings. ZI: 0.99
